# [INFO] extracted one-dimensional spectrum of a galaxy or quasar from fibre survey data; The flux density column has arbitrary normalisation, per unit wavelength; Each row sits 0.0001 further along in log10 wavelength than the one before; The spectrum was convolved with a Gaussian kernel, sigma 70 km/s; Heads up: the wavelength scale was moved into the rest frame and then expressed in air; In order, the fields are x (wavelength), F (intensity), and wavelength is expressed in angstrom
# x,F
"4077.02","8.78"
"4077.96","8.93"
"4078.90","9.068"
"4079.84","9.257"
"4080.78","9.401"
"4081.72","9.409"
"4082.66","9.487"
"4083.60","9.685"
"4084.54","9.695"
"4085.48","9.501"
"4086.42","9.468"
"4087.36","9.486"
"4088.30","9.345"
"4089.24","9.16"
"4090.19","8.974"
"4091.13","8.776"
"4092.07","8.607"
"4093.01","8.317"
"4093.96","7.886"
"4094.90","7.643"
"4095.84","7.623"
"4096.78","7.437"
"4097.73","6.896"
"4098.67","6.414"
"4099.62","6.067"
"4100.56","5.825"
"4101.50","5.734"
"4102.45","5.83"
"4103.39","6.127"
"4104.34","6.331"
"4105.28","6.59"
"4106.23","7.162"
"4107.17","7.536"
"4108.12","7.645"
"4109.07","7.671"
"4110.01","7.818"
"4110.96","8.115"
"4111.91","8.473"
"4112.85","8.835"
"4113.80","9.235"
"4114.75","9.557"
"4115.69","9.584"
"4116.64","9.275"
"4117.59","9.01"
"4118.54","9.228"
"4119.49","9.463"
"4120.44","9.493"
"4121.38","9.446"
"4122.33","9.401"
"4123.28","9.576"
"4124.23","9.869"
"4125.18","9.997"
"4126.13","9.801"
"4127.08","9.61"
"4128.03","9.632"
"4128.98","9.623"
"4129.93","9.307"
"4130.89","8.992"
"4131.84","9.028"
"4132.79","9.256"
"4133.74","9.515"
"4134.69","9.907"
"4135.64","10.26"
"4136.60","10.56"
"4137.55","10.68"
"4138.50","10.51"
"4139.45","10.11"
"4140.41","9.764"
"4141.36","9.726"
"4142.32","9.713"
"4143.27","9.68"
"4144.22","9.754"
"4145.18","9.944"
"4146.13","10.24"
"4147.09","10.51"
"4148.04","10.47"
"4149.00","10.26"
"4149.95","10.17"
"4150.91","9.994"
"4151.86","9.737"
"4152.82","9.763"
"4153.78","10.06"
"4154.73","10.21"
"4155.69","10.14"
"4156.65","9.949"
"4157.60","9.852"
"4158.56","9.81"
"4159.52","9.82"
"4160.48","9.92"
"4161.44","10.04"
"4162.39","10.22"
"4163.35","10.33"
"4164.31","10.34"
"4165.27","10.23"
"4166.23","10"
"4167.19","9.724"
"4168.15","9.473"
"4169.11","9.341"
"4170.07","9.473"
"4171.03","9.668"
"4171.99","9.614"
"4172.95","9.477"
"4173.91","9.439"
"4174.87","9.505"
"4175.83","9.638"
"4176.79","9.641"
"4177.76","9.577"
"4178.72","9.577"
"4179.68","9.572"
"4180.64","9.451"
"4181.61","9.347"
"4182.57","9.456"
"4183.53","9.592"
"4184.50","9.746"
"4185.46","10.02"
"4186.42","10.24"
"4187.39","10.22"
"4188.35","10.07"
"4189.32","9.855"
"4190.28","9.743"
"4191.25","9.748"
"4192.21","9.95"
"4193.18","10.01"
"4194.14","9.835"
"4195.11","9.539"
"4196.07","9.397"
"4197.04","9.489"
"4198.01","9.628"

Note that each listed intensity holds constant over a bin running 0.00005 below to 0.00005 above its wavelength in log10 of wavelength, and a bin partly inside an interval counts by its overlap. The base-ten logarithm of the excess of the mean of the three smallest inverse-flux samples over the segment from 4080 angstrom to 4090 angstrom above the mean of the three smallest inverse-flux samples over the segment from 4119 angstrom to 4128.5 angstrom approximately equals -2.56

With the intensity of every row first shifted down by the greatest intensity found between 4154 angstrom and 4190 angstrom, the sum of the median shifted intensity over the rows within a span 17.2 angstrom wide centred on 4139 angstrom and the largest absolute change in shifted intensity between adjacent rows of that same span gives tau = -0.10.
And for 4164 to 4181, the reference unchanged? -0.49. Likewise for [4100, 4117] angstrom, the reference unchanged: -2.11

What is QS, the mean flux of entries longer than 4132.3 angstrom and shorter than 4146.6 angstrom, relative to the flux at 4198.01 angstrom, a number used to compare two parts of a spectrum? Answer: 1.04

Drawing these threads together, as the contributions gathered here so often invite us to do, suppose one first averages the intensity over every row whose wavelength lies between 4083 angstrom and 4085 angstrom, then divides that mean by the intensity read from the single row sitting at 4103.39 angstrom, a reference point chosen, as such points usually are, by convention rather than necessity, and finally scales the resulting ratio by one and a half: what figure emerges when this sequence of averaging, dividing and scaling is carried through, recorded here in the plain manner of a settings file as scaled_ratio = 2.37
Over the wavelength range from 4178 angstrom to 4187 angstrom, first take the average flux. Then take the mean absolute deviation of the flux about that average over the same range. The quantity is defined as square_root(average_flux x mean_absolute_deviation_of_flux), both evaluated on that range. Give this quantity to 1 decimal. 1.5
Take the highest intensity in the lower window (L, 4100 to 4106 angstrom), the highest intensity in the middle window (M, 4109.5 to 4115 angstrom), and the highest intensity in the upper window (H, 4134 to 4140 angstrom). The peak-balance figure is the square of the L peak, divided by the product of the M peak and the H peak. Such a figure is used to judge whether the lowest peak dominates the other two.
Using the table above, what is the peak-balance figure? 0.4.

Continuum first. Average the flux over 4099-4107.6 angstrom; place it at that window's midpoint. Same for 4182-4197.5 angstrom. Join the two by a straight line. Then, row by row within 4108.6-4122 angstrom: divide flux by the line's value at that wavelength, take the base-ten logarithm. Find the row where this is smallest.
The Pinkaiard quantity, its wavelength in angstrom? 4109.07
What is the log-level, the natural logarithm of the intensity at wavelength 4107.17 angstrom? 2.02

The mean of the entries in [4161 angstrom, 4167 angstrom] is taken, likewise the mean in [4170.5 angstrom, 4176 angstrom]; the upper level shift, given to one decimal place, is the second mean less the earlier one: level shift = -0.6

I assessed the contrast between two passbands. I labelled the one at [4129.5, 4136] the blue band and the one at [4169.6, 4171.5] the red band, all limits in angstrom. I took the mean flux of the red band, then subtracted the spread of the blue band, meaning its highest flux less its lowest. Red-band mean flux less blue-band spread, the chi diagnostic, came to 8.3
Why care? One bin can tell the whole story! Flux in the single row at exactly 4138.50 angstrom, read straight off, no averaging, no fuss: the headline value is 10.51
